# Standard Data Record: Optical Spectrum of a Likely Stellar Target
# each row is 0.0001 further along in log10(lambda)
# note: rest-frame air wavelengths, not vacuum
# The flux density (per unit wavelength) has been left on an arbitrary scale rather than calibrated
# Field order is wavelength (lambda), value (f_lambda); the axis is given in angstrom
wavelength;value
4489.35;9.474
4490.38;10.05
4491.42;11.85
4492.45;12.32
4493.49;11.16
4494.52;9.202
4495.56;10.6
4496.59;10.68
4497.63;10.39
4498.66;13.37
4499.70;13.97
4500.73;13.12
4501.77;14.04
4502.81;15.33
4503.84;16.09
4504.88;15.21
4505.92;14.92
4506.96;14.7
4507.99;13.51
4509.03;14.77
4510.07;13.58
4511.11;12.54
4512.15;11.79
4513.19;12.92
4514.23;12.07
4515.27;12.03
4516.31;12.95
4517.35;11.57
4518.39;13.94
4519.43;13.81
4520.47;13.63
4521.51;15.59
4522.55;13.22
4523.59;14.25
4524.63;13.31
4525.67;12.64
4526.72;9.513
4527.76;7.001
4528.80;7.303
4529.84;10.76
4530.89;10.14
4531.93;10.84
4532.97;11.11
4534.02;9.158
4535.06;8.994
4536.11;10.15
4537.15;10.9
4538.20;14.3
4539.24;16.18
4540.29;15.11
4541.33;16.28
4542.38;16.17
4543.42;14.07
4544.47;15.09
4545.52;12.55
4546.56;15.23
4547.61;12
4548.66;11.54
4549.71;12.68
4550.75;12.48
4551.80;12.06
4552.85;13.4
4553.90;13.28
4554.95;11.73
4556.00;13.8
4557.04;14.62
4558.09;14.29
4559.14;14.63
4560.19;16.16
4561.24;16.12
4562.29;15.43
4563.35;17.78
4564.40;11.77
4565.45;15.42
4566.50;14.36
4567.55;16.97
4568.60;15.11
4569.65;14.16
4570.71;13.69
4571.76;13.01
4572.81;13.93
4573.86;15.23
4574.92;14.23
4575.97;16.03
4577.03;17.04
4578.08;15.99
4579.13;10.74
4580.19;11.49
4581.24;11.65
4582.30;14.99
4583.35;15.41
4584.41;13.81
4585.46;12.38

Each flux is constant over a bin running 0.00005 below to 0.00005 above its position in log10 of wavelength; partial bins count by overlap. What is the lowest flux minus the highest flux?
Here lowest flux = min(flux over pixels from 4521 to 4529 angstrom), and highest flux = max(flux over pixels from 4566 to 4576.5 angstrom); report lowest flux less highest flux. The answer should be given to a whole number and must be -10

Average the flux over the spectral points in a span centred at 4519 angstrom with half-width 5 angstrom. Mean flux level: 13.3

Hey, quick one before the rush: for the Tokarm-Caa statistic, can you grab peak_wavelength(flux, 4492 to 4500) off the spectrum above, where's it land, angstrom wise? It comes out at 4499.70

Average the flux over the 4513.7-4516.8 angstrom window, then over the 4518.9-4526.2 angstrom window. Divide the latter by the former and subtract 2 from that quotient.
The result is -0.88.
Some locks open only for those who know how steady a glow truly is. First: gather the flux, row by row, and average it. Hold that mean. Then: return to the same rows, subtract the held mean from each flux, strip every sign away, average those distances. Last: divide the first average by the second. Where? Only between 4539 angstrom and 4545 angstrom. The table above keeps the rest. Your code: 21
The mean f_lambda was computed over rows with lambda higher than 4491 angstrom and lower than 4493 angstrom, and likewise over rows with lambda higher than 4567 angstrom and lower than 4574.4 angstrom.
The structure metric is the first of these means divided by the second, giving 0.83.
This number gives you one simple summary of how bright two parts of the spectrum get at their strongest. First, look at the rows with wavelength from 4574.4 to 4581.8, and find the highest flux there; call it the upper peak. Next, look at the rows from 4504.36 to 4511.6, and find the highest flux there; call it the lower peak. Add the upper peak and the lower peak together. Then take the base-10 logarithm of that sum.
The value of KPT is 1.51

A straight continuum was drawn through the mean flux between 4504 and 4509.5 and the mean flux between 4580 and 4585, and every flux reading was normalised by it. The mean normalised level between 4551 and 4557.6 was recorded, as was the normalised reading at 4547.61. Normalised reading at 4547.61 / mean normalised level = 0.91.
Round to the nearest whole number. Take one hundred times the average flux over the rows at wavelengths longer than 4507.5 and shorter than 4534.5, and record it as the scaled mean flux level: 1207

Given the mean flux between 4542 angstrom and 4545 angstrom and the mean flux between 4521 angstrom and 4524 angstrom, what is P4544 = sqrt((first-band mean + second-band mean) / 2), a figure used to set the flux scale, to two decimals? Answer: 3.84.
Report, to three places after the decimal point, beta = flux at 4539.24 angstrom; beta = 16.180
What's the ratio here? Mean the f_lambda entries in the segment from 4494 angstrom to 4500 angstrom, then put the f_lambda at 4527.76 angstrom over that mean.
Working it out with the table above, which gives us 0.62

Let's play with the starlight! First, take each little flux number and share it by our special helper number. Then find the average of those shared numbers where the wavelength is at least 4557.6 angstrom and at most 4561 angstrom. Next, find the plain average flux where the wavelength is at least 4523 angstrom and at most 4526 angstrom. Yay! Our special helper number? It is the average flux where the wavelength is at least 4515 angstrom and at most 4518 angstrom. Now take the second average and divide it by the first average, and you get 11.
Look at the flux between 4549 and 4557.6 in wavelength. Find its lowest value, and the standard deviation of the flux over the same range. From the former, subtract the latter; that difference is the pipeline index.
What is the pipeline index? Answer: 10.8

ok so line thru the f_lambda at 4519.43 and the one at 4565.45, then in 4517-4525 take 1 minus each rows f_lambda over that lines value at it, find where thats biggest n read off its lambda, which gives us 4517.35 angstrom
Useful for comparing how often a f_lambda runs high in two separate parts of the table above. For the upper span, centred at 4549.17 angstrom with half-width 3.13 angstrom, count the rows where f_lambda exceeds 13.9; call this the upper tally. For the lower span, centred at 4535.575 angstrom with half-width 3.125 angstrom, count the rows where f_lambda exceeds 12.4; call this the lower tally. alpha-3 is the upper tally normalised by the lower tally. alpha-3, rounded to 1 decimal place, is 1.0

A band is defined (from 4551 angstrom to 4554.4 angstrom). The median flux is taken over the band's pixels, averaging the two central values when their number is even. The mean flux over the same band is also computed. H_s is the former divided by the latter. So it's 1.03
